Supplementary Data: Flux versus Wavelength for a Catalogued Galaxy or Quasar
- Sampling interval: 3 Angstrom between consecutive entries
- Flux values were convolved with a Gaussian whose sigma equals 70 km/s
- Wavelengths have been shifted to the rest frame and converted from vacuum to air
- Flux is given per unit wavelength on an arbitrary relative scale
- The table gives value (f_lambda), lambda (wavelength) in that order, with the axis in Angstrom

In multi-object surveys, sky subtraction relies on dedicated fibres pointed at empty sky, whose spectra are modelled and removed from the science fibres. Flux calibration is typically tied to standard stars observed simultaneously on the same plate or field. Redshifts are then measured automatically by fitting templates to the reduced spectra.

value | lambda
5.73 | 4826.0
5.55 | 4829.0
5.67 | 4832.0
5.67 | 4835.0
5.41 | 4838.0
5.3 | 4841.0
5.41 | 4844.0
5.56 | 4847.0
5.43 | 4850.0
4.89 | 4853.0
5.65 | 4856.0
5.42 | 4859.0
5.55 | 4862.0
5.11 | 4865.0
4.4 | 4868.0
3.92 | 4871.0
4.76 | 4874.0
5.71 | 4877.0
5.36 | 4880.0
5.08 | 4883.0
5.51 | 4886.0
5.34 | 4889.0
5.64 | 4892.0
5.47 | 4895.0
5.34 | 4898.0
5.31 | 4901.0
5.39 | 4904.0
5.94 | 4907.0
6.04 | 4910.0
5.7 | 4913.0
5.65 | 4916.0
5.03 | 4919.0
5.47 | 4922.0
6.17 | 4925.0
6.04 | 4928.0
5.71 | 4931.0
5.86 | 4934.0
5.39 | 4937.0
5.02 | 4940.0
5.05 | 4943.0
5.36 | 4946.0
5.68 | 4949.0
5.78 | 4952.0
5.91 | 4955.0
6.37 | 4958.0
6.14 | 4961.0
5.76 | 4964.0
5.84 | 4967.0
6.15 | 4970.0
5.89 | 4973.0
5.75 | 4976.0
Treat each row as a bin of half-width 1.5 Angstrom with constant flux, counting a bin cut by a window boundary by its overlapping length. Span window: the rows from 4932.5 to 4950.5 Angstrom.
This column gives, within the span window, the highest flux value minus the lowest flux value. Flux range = 0.84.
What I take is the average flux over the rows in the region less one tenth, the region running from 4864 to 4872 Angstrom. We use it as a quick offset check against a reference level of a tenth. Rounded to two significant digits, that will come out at 4.4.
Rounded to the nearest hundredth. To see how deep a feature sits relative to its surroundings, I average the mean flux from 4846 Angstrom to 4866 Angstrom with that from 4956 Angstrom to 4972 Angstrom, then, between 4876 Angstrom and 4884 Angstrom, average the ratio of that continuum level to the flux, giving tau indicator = 1.06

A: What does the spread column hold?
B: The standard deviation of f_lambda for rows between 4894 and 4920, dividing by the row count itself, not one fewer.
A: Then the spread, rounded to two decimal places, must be 0.30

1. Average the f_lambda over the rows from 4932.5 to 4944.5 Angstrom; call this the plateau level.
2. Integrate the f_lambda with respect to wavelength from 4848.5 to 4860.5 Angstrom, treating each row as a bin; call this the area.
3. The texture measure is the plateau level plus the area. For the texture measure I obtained 69.5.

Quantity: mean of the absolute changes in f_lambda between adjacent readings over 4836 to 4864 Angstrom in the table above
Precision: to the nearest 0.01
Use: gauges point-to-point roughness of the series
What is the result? 0.27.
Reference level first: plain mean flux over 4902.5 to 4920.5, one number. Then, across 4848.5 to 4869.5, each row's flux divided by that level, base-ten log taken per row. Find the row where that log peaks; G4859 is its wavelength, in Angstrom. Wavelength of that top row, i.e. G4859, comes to 4856.0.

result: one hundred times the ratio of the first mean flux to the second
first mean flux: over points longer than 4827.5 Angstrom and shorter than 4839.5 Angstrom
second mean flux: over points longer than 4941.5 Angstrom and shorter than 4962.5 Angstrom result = 96.9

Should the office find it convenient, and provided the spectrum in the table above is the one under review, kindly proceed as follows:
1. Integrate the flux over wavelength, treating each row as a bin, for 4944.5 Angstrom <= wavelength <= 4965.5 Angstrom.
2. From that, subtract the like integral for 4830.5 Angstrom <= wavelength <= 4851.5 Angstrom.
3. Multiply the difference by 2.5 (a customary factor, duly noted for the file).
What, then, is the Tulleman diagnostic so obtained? 19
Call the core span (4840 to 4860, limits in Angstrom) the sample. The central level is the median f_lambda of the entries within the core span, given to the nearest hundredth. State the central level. 5.42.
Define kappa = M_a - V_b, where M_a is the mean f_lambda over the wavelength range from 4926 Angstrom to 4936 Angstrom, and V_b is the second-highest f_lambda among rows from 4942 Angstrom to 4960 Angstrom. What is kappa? 0.0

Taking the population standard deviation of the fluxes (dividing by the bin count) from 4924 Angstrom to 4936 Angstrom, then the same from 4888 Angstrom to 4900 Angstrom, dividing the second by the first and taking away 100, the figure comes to -99.3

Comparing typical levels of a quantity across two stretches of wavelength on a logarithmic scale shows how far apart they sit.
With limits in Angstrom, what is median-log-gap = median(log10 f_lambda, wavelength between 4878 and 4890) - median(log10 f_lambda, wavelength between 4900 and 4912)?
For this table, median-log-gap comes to -0.024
